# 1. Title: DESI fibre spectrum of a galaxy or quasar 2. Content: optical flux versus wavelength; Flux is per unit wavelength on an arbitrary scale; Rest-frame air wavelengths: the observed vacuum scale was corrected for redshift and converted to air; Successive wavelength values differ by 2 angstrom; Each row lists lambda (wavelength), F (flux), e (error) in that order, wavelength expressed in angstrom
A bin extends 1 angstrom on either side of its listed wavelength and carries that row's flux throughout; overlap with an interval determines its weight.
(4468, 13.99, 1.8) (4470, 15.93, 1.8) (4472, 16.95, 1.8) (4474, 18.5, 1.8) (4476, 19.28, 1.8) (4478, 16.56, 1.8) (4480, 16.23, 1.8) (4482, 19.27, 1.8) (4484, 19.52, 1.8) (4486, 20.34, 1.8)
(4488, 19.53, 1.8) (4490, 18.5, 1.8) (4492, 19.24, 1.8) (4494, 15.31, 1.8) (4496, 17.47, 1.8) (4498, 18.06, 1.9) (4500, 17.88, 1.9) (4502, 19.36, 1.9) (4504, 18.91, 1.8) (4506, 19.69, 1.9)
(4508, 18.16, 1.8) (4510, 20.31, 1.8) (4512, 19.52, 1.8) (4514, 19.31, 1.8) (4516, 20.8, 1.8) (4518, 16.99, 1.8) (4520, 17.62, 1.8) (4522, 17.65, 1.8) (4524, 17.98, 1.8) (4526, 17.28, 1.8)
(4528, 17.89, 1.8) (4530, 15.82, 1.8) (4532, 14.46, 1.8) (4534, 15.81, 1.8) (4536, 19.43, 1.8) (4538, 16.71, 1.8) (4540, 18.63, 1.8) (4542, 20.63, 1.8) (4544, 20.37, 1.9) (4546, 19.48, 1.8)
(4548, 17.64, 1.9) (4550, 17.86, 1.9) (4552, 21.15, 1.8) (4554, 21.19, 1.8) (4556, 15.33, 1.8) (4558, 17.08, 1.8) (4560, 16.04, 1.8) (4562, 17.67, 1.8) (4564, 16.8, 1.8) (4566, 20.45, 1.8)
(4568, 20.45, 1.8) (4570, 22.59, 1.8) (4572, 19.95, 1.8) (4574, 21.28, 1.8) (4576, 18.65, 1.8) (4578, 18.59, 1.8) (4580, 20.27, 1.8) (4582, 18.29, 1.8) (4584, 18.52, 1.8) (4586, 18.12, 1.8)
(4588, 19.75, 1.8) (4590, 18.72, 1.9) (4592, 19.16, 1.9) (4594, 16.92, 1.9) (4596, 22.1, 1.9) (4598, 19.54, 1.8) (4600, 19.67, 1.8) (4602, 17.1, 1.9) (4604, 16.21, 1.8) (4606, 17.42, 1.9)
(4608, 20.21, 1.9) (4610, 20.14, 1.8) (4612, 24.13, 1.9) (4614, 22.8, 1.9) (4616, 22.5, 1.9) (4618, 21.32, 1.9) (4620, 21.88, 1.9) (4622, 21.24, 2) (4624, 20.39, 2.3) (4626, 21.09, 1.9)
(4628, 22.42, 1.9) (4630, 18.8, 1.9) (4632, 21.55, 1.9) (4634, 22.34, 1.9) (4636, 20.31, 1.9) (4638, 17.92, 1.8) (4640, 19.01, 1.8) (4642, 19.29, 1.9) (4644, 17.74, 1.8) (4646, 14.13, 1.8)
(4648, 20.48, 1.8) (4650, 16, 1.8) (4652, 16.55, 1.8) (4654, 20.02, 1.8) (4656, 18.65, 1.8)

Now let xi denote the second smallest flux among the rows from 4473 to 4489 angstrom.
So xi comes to 16.56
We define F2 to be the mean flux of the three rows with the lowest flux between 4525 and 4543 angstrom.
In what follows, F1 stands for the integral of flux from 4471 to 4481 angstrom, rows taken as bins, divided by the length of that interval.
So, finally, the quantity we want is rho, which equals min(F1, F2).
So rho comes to 15.4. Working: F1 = 17.5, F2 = 15.4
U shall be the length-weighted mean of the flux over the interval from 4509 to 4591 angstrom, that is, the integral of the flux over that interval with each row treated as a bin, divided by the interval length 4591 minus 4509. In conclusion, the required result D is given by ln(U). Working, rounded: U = 18.6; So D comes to 2.924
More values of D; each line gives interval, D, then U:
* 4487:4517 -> 2.934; 18.8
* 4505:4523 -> 2.939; 18.9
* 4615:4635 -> 3.061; 21.4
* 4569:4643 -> 2.996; 20.0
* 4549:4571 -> 2.933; 18.8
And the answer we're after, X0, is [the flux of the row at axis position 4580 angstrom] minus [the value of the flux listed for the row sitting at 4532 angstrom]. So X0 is 6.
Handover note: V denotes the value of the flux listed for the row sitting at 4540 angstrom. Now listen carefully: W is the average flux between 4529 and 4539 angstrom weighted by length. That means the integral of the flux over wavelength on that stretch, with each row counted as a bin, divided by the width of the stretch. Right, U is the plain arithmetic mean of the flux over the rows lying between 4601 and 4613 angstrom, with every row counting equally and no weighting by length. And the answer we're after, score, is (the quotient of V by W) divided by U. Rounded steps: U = 19.2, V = 18.63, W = 16.4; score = 0.059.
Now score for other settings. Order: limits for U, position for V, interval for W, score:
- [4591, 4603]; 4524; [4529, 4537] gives 0.058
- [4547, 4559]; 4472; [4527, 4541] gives 0.054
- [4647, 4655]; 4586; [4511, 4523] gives 0.053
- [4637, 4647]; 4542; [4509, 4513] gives 0.059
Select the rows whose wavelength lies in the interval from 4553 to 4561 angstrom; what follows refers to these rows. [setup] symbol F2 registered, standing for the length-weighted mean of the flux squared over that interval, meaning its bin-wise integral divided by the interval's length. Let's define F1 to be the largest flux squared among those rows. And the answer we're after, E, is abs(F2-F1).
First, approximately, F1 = 449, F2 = 308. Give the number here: 141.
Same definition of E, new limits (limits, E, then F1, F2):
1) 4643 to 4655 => 109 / 419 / 311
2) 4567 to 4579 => 98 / 510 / 412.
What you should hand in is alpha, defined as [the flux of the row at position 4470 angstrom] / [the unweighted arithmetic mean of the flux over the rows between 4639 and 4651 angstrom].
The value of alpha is 0.9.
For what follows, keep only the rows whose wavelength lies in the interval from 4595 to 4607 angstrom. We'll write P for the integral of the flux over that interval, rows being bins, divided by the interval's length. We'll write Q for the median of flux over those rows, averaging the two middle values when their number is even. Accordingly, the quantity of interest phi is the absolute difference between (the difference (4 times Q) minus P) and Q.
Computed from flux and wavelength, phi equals 36.8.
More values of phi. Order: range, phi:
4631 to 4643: 39.3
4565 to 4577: 40.8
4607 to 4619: 43.9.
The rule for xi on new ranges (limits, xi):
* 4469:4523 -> 15.93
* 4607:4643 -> 18.8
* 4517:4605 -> 15.33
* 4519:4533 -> 15.82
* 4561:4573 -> 17.67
